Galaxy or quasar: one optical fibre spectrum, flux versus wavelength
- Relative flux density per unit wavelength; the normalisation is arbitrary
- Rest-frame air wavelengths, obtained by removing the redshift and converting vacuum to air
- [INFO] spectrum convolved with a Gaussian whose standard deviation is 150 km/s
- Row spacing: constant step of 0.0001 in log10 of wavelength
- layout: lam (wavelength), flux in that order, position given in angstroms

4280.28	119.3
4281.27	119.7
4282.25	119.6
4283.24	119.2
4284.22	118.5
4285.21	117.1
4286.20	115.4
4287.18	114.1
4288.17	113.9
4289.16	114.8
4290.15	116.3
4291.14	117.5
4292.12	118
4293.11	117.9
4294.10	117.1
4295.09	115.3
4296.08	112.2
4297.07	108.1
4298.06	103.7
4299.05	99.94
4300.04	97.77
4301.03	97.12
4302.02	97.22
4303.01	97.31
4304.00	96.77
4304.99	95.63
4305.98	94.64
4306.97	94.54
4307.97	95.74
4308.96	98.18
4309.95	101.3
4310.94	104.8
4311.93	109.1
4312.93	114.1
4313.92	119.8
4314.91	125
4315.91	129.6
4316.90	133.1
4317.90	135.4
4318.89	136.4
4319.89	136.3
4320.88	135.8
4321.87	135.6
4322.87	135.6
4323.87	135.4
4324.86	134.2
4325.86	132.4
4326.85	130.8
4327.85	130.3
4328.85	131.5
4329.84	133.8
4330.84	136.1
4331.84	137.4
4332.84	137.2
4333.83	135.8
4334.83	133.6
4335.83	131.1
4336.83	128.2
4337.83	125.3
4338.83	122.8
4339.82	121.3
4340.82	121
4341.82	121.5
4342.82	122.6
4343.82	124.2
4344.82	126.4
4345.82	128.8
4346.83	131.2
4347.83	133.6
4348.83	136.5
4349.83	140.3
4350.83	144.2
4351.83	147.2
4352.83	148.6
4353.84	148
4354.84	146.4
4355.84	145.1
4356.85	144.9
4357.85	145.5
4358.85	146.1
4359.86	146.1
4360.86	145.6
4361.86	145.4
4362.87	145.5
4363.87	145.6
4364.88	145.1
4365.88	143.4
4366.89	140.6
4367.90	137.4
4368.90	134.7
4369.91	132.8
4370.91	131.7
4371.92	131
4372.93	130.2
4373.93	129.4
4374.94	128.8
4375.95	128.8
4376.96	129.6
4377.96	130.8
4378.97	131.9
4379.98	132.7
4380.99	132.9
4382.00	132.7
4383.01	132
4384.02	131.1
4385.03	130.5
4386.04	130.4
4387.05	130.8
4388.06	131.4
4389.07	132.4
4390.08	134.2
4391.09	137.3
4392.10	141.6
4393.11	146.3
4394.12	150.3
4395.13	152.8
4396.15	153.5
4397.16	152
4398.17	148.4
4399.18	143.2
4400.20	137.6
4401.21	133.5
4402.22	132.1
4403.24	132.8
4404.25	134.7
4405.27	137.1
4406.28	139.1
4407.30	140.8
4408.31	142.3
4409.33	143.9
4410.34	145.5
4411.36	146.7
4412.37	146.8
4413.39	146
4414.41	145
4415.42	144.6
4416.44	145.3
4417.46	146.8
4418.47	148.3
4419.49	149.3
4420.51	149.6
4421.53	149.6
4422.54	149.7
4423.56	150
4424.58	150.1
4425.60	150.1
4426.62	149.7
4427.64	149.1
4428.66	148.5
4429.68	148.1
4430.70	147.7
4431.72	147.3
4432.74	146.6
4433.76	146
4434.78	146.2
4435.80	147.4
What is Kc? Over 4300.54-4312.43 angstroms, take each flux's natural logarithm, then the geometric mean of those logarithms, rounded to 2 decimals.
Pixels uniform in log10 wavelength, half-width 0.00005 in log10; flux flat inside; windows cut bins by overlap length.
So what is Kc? 4.59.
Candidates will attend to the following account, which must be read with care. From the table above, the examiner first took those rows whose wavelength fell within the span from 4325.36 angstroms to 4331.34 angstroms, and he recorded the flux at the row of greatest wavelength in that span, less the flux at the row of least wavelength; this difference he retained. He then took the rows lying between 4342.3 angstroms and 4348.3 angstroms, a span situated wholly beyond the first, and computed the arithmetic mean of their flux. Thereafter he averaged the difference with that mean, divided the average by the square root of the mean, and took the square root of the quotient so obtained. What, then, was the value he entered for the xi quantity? 2.41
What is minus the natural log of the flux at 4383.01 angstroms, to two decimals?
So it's -4.88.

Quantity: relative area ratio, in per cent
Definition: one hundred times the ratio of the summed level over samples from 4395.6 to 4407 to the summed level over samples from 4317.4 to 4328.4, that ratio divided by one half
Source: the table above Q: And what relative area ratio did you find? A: 209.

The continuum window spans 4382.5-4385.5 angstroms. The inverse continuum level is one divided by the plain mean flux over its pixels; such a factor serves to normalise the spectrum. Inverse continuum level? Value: 0.0076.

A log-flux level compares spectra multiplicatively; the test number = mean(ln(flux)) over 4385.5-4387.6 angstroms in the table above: 4.87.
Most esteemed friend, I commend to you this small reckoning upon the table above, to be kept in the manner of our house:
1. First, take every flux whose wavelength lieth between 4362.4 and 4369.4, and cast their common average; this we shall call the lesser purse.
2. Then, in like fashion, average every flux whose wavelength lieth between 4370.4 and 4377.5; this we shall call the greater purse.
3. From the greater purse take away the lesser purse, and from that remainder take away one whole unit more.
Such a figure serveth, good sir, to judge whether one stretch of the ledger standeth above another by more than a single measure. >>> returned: -13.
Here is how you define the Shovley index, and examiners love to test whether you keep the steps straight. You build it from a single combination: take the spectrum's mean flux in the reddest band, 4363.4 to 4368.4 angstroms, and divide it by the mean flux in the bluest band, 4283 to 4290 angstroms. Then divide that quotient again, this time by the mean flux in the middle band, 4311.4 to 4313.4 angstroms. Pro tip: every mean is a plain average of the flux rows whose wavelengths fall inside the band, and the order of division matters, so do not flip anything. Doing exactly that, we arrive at 0.0110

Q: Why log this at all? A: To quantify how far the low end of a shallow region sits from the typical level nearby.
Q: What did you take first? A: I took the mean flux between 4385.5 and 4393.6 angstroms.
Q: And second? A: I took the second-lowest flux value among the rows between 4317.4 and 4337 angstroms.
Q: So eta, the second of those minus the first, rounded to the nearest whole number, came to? -5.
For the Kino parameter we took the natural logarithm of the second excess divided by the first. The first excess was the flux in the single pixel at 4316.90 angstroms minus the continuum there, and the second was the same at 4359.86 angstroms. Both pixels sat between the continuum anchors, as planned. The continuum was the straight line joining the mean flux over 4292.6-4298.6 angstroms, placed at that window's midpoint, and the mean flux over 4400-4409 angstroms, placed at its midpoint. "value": 0.19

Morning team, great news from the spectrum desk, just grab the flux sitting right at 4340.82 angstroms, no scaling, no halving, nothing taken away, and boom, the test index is 121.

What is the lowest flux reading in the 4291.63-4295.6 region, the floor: 115.3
